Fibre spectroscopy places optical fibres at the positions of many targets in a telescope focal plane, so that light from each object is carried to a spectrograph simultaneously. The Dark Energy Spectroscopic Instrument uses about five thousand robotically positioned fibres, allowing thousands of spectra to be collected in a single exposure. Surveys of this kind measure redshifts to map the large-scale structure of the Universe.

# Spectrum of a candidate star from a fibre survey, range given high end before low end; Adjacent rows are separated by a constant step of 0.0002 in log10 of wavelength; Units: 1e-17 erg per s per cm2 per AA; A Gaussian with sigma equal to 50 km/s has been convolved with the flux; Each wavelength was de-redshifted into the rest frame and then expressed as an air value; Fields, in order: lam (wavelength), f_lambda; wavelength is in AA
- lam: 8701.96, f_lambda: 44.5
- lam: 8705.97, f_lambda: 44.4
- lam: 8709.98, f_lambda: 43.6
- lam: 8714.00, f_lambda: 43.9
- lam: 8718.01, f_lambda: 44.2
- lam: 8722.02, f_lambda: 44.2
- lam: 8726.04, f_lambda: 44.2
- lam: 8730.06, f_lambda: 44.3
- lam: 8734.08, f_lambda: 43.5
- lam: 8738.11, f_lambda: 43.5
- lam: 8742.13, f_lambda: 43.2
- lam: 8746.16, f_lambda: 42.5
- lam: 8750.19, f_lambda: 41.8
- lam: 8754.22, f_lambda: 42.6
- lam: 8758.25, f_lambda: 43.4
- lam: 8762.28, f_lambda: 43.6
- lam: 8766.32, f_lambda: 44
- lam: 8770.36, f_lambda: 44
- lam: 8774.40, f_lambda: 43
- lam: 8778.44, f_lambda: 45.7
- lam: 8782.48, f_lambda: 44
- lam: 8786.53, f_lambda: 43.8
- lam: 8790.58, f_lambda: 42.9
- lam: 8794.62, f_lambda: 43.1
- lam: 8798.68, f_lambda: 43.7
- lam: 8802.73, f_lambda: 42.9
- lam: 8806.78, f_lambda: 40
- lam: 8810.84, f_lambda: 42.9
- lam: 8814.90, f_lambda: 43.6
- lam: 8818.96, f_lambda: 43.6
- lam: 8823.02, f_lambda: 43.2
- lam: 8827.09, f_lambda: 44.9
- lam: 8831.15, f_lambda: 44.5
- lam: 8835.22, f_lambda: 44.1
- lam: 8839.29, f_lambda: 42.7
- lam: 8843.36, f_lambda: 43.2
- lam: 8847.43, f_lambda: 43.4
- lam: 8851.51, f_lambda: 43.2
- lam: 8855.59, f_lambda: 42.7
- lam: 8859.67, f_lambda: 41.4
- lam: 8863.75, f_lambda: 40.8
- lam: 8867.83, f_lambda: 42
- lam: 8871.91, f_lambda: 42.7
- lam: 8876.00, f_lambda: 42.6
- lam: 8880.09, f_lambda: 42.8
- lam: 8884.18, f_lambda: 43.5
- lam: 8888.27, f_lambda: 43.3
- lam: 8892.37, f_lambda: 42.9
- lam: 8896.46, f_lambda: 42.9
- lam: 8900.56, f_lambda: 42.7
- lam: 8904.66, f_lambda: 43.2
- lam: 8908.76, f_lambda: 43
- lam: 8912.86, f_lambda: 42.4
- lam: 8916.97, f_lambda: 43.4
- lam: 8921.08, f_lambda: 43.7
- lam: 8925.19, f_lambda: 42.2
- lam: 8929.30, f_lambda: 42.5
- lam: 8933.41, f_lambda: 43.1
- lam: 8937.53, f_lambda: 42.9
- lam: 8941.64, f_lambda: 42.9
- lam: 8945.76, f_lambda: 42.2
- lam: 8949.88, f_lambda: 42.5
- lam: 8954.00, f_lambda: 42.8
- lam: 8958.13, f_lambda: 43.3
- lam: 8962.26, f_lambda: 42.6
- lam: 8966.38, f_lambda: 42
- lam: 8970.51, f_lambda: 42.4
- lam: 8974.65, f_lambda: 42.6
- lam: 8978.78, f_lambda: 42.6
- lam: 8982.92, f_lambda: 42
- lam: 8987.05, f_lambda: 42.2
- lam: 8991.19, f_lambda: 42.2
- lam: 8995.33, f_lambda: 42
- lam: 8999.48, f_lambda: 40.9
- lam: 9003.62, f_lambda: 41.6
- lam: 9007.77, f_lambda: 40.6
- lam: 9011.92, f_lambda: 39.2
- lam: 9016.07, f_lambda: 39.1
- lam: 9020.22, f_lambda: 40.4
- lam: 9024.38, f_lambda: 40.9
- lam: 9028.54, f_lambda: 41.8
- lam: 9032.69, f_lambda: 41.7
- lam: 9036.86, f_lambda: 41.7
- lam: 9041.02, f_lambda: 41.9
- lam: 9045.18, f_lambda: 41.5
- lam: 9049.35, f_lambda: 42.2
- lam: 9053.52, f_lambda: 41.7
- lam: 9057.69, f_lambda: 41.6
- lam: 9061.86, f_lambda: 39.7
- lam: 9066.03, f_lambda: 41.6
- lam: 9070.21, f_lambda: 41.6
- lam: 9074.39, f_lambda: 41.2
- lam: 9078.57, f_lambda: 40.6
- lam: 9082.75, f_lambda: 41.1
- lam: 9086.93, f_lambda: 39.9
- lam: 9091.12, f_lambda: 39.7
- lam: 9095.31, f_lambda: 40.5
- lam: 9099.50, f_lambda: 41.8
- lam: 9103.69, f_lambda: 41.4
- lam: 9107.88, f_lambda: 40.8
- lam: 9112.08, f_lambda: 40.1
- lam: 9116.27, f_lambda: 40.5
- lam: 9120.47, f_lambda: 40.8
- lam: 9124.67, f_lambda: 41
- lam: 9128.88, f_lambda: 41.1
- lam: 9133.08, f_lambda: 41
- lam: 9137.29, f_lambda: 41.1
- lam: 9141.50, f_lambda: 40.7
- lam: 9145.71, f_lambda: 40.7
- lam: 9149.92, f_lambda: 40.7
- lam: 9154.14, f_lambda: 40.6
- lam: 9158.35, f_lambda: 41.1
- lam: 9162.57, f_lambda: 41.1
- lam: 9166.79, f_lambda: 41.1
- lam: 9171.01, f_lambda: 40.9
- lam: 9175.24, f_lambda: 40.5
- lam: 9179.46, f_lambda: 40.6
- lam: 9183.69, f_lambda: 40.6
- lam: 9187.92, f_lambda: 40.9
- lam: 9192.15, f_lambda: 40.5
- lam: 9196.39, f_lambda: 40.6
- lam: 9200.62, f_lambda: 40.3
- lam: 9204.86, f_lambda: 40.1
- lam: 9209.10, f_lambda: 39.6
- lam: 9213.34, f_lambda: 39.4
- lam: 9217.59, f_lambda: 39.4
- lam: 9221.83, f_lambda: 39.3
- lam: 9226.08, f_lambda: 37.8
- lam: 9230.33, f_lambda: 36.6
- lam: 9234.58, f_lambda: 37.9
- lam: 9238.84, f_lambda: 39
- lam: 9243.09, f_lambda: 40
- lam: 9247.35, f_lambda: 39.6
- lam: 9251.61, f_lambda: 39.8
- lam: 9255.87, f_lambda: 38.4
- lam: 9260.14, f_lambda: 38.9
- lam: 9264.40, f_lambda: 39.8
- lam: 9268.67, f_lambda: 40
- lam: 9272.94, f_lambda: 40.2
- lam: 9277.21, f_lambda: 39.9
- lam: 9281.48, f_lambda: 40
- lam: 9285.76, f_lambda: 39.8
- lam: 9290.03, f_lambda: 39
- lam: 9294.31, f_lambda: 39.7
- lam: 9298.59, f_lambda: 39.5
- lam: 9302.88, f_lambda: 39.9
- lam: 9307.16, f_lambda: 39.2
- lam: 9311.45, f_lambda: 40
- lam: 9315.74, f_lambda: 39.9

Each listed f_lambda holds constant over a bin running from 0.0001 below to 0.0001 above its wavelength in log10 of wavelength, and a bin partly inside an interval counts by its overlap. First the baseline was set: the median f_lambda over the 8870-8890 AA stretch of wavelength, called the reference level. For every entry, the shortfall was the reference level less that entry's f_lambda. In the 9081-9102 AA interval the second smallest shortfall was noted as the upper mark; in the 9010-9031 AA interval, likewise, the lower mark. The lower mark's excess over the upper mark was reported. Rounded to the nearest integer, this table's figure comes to 0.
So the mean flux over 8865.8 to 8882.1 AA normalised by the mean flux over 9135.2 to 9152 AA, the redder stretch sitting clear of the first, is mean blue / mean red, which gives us 1.04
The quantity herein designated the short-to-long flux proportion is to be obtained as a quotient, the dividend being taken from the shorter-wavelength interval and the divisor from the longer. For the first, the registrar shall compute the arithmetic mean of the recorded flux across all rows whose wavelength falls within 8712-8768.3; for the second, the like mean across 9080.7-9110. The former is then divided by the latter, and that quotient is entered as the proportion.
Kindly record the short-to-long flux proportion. 1.07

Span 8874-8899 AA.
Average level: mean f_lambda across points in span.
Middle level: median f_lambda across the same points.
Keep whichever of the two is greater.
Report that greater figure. 43.0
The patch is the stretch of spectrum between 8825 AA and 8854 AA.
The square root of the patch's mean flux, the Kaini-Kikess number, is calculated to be 6.61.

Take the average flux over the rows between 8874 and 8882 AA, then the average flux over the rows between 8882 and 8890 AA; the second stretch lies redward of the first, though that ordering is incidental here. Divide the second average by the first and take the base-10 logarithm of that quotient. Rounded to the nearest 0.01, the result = 0.01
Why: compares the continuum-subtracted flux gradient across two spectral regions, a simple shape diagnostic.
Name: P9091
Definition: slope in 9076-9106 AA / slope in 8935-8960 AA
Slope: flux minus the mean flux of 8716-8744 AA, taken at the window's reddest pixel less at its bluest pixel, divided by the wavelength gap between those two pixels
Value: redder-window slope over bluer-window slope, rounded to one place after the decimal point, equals 1.6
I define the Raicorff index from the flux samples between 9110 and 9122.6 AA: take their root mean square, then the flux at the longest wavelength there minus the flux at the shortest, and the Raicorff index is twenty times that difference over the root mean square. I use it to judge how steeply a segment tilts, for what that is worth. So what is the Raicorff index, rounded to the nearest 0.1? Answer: 0.3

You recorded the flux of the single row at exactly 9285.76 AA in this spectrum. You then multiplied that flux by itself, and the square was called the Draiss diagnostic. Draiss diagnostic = 1584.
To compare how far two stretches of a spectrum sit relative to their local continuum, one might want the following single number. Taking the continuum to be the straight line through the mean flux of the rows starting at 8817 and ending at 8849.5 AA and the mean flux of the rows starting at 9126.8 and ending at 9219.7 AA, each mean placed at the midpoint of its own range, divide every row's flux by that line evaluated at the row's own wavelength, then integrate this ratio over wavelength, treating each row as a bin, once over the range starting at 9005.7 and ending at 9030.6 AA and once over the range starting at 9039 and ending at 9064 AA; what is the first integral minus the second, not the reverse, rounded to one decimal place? -0.9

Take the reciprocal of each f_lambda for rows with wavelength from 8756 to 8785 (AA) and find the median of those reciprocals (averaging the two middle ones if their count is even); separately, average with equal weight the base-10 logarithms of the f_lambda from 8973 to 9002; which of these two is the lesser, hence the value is 0.0227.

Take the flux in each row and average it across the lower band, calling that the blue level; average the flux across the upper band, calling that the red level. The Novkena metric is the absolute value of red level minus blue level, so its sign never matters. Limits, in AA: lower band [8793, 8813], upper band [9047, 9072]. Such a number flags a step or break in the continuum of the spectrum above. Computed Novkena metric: 1.1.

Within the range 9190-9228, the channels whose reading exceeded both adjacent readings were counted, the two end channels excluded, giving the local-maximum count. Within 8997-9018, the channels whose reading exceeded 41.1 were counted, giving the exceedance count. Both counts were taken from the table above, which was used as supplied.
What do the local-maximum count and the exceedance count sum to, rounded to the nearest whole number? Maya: 2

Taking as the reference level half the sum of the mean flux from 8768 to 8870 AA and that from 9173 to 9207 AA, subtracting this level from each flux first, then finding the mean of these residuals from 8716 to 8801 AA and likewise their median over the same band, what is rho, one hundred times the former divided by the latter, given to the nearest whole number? 99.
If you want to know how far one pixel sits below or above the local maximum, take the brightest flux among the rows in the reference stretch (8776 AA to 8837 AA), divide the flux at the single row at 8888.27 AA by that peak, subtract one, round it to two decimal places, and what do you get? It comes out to -0.05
